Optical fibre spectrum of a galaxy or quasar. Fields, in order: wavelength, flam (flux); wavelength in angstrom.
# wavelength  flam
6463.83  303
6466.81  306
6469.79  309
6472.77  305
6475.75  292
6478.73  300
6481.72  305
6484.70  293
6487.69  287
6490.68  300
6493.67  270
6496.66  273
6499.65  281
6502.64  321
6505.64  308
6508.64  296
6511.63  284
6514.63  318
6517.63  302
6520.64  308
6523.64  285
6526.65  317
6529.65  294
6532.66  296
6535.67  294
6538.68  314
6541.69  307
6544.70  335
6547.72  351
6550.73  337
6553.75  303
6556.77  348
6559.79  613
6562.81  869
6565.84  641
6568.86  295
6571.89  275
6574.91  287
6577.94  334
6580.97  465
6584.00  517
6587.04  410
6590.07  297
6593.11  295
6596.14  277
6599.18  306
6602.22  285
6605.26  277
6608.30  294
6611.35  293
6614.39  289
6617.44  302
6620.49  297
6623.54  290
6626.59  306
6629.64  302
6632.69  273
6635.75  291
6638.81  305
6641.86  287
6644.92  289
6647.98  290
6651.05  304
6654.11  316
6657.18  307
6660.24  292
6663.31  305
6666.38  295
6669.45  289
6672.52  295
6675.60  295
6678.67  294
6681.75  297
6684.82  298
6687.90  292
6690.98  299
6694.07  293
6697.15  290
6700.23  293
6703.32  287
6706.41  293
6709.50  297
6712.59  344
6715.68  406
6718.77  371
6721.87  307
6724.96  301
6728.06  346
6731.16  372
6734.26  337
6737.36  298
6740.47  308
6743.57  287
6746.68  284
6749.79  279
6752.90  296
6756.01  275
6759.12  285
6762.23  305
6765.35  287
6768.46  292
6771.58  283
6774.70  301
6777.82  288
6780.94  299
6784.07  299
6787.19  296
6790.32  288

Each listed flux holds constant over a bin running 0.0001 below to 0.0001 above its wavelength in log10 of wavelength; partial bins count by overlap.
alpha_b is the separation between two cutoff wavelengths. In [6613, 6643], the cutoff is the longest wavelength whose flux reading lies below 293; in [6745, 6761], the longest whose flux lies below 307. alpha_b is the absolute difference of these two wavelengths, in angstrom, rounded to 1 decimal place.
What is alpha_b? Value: 117.3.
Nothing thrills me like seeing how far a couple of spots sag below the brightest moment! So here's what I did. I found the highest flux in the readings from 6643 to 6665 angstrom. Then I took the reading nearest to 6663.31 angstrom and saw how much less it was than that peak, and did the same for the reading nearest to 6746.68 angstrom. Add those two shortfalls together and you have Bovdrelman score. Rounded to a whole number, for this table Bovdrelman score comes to 43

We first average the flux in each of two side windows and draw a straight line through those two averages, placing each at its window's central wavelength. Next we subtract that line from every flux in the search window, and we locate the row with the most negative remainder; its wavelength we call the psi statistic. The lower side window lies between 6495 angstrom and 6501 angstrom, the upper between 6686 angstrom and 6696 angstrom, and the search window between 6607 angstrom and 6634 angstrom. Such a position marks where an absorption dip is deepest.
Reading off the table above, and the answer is 6632.69 angstrom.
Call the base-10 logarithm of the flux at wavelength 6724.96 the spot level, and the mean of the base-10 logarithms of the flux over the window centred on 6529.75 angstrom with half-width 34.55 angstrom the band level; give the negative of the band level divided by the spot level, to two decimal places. -1.02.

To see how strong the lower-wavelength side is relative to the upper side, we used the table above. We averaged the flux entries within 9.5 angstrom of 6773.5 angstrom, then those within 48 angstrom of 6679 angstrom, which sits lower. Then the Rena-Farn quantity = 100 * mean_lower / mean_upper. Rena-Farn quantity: 104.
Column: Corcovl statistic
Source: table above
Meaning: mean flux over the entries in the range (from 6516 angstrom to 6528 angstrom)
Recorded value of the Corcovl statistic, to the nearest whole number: 303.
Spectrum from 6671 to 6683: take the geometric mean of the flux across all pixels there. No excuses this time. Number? 295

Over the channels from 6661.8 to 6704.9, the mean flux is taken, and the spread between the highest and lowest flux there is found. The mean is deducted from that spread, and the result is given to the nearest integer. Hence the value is -276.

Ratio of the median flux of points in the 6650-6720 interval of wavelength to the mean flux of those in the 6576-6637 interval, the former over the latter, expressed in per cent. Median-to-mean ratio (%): 92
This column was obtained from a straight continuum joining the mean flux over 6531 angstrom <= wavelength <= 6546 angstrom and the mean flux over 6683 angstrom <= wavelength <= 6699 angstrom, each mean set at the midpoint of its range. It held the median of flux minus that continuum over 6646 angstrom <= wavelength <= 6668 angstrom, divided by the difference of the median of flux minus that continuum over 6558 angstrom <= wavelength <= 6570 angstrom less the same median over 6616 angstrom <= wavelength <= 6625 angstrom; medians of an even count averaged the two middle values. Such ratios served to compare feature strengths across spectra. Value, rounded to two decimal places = 0.02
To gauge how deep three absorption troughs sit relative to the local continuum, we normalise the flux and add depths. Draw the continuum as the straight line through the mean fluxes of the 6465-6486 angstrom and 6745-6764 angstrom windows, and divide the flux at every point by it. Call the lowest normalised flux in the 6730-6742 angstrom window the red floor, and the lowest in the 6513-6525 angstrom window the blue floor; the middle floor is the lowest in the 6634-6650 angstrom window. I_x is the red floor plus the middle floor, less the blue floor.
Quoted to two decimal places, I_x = 1.06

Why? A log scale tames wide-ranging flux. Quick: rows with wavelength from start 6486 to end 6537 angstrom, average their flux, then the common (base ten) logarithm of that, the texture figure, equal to 2.47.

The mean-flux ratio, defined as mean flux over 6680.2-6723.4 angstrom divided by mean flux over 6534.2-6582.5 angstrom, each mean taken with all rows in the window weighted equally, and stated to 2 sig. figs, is 0.78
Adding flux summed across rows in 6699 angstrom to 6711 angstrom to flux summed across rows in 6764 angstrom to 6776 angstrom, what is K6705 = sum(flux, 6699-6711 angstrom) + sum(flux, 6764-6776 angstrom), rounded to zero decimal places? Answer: 2333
